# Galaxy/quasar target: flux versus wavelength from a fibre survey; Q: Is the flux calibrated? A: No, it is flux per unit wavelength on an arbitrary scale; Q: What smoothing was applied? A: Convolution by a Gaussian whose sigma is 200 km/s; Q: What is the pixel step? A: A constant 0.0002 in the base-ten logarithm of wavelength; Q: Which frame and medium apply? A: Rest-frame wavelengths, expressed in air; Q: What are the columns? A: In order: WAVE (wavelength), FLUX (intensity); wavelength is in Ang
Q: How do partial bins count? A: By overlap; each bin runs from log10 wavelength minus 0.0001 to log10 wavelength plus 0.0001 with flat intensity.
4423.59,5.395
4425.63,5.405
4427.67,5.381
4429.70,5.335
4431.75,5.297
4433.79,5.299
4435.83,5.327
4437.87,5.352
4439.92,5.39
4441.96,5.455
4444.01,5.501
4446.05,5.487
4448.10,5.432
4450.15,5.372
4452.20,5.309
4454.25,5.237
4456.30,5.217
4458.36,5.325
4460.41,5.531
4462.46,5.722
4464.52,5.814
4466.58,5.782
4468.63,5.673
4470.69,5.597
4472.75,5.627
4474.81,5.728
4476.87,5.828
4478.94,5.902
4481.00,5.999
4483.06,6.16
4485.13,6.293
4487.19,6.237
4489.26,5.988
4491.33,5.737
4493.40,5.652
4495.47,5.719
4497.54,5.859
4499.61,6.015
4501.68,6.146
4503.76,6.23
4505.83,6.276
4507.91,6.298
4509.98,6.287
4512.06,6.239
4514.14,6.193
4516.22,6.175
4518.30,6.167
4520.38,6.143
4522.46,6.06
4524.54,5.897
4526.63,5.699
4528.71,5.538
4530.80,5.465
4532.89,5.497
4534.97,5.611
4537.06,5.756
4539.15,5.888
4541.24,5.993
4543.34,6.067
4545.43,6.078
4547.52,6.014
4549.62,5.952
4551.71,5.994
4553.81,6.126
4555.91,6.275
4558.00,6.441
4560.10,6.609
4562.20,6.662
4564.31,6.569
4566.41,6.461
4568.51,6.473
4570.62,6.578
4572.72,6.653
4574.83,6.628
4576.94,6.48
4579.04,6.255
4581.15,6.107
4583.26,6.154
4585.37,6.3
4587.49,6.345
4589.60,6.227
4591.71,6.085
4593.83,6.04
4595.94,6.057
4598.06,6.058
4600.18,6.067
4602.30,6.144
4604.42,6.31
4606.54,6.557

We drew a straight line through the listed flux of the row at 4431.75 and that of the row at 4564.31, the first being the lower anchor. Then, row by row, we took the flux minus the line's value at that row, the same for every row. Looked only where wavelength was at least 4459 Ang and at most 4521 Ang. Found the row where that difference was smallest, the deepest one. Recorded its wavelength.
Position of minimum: 4493.40 Ang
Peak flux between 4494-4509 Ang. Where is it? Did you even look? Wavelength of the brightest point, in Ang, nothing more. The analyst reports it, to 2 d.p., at 4507.91 Ang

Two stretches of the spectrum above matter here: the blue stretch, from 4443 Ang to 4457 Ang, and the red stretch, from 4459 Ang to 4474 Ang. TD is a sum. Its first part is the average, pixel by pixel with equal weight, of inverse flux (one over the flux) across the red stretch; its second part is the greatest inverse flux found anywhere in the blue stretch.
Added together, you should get 0.368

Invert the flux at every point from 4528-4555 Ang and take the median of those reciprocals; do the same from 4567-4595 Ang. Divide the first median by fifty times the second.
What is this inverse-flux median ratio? 0.0212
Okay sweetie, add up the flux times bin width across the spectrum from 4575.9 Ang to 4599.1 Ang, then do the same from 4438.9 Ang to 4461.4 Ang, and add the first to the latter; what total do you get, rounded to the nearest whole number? 265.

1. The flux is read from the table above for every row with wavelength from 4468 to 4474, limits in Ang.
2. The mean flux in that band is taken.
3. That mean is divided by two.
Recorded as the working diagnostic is 2.82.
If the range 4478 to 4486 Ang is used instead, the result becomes 3.04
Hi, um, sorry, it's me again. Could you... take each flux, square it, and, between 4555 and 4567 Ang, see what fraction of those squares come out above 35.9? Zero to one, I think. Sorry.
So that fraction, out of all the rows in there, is 1.0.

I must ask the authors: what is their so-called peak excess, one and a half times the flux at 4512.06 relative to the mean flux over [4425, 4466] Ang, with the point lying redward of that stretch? 1.73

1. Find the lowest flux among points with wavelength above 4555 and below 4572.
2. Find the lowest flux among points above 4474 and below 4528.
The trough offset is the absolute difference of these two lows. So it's 0.62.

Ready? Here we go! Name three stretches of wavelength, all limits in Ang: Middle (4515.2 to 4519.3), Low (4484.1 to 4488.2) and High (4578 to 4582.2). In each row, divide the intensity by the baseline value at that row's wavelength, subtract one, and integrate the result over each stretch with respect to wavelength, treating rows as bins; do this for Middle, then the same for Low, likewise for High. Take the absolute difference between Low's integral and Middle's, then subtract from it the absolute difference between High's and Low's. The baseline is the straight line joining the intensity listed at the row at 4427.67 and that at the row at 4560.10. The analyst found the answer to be -0.4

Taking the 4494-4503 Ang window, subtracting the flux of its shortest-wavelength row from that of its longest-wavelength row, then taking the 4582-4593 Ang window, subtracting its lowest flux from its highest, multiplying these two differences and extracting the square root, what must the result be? 0.3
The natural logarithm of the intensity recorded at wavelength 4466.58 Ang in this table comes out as 1.75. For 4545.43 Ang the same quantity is 1.80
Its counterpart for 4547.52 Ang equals 1.79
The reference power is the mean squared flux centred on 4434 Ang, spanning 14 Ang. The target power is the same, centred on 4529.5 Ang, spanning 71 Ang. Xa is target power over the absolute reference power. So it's 1.29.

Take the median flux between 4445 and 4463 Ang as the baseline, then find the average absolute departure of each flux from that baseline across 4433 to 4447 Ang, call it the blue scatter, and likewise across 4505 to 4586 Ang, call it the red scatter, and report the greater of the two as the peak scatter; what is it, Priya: 0.78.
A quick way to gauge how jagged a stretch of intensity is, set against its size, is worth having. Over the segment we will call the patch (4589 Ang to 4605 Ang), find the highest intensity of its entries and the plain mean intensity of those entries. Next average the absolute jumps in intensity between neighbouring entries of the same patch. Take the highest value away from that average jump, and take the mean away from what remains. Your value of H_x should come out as -12.4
